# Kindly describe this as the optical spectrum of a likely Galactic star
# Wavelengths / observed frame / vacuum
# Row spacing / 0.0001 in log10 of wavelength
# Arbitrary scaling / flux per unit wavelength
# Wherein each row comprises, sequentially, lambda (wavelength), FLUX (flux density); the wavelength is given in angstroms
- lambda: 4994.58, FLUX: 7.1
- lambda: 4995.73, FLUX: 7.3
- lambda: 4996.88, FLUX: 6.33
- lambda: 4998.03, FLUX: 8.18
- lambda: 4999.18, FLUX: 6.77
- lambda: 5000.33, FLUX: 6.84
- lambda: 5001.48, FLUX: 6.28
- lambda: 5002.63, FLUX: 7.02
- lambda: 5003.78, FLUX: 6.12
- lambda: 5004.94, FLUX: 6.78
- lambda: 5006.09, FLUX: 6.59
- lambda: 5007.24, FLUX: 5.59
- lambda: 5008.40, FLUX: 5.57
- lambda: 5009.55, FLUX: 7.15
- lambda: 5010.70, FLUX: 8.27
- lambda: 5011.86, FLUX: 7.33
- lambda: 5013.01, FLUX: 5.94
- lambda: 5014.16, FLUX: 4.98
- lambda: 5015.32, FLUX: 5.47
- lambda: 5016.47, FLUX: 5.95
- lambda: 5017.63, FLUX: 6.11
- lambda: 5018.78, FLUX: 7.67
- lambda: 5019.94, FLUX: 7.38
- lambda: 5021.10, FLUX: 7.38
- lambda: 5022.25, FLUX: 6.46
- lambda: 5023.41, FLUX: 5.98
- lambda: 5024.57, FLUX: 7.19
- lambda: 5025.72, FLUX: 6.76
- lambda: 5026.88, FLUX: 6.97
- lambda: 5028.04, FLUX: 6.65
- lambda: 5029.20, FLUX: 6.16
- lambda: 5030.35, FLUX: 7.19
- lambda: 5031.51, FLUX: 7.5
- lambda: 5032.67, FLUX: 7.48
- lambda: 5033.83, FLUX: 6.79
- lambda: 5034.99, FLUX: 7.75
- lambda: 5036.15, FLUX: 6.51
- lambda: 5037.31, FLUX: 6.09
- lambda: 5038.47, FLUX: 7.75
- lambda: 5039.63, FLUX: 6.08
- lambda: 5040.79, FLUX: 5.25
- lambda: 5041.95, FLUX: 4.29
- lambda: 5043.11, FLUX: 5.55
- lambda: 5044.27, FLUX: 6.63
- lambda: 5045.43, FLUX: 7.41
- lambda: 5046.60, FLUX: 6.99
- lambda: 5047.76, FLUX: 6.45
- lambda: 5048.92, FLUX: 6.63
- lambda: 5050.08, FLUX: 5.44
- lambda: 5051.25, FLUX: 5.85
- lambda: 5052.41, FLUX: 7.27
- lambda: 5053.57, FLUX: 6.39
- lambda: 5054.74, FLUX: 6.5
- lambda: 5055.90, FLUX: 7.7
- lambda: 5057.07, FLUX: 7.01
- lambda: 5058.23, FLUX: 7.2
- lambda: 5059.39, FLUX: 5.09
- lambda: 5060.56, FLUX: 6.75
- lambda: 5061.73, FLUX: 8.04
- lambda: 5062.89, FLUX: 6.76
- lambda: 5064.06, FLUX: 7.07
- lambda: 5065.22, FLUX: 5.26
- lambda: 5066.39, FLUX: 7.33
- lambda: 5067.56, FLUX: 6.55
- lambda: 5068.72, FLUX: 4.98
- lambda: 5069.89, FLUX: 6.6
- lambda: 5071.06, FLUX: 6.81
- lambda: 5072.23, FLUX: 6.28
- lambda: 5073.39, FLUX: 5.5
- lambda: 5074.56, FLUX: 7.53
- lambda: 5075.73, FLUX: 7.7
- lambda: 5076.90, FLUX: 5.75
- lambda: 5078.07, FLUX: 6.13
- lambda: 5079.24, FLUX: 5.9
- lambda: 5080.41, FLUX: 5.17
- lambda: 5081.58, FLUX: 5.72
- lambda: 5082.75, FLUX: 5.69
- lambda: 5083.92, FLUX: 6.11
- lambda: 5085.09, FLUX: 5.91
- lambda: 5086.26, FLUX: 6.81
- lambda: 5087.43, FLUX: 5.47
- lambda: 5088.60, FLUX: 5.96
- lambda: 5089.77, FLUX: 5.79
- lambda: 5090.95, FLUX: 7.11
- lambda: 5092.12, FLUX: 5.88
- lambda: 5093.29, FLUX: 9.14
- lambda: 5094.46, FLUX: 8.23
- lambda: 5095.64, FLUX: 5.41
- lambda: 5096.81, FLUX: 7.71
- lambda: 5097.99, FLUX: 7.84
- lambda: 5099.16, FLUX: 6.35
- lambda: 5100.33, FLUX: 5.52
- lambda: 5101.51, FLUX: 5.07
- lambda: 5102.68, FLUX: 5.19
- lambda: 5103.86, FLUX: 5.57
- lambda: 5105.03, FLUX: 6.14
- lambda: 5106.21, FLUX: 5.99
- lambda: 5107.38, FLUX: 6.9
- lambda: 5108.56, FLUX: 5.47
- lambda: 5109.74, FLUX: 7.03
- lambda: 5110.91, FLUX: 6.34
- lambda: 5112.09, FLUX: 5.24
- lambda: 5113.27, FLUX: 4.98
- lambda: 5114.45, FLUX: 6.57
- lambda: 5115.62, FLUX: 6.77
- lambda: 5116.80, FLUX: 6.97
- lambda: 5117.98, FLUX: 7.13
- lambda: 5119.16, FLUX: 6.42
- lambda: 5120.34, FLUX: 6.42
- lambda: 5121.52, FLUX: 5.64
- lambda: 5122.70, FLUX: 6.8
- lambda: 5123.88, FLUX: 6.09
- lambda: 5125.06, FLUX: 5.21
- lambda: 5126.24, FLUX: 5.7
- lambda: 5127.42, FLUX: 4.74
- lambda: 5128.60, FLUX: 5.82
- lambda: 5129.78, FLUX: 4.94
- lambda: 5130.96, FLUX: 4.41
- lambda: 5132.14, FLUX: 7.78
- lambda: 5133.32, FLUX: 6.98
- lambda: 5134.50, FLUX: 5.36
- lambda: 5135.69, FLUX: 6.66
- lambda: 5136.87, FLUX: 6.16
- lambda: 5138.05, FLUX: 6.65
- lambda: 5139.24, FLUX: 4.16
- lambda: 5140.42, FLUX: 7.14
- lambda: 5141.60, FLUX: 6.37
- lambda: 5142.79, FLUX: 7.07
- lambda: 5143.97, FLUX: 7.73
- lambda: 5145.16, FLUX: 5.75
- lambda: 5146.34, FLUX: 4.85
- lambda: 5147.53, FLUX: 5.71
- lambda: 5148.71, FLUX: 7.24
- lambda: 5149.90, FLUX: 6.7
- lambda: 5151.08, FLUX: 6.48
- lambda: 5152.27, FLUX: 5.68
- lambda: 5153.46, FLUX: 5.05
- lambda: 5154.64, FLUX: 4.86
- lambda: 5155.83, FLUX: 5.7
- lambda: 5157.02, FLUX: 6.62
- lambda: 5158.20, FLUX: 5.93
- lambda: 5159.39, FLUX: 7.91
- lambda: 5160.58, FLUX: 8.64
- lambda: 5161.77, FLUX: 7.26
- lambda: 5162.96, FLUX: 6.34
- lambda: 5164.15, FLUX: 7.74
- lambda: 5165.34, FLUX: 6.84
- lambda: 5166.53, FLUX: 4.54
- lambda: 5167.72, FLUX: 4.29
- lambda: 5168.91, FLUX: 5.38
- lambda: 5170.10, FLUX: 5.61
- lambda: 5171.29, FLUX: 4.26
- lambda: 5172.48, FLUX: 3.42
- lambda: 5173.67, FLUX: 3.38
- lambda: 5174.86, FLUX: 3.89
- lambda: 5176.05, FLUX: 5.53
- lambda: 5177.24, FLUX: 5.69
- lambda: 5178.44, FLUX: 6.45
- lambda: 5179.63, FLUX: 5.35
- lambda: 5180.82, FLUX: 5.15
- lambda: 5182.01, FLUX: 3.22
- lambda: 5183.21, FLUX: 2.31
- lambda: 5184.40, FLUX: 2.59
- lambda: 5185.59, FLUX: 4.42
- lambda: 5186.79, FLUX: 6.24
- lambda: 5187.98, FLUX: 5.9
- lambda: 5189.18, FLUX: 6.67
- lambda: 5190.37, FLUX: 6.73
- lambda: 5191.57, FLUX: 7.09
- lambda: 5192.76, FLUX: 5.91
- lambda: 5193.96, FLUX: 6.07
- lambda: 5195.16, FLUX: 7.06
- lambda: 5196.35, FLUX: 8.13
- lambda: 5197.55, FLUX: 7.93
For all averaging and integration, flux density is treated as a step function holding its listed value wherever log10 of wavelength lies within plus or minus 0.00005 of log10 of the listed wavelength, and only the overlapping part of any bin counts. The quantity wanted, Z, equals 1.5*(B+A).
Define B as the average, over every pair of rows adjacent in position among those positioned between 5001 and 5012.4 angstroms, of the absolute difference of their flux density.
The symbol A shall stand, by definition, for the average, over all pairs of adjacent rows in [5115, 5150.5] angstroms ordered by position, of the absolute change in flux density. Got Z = 2.74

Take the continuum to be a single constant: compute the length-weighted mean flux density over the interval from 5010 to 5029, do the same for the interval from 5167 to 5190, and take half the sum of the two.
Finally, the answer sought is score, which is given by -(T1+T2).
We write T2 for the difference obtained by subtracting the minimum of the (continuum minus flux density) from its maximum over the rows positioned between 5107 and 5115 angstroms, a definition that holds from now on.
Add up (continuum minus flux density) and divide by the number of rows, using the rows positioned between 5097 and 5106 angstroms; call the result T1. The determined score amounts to -1.8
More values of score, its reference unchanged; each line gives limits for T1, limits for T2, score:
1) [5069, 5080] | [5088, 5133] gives -4.0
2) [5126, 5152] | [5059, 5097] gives -3.7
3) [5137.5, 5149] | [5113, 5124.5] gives -1.6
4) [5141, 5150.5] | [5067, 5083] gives -2.0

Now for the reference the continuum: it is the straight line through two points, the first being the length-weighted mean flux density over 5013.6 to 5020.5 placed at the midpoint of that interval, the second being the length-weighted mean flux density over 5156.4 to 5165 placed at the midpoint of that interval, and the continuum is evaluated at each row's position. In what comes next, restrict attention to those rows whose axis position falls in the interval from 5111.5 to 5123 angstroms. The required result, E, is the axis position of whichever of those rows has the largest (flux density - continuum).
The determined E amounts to 5117.98 angstroms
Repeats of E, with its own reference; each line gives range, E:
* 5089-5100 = 5093.29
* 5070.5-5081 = 5075.73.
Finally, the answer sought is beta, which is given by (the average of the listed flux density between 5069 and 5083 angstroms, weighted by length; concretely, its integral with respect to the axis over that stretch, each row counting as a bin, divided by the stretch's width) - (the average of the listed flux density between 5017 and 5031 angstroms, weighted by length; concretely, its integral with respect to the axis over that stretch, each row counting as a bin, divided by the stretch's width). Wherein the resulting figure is -0.6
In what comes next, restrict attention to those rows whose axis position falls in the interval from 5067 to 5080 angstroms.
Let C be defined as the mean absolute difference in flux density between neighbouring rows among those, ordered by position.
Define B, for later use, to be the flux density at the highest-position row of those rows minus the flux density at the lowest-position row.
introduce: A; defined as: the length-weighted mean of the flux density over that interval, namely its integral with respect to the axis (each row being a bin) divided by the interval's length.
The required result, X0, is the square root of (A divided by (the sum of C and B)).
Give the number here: 4.61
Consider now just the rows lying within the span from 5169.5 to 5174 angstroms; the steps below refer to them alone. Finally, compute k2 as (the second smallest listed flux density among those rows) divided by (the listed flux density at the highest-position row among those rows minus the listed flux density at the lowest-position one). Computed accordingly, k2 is -2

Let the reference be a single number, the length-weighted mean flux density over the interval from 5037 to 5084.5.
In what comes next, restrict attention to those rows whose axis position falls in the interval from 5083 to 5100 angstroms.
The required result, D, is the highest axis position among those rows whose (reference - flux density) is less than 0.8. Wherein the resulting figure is 5099.16 angstroms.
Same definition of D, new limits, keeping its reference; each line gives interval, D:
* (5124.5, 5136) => 5135.69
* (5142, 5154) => 5152.27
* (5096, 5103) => 5099.16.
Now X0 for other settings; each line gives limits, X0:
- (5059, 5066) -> 2.13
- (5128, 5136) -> 1.63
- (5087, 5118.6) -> 1.56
